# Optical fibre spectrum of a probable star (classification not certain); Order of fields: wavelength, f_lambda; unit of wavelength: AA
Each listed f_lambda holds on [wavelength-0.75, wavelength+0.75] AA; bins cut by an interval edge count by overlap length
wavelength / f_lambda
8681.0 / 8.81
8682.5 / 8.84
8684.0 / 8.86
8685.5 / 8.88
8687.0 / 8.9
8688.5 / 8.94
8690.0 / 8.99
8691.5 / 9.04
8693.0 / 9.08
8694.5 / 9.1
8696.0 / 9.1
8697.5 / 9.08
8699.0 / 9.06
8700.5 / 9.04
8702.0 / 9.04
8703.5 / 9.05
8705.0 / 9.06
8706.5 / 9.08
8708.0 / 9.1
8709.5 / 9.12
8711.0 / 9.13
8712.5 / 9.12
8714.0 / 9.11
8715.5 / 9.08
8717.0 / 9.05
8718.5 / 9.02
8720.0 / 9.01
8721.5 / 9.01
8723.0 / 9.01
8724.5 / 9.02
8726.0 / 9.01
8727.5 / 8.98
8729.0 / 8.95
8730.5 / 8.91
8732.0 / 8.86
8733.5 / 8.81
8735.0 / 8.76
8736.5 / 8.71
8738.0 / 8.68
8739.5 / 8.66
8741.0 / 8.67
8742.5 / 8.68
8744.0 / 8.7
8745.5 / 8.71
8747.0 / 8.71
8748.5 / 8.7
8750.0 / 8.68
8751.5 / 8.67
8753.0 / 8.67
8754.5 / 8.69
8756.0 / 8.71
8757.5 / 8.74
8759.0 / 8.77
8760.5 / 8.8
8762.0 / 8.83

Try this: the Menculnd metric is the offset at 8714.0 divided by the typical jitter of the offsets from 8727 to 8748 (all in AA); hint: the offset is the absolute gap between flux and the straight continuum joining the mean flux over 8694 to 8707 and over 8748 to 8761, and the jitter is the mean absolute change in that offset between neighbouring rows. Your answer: 5.0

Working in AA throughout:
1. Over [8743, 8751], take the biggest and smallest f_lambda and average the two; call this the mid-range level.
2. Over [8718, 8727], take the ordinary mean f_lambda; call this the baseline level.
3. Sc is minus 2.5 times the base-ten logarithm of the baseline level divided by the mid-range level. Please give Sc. -0.04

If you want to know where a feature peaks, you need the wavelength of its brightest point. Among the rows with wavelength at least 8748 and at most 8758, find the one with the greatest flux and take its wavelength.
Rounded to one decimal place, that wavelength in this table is 8757.5 AA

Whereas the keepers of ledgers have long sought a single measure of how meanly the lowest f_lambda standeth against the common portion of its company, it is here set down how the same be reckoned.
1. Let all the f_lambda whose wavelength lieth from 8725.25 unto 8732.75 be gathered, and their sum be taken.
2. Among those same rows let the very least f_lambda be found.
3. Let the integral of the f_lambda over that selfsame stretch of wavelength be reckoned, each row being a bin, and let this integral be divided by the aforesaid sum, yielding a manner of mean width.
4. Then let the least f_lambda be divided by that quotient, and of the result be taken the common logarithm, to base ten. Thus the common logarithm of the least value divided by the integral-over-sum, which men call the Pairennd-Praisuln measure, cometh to 0.771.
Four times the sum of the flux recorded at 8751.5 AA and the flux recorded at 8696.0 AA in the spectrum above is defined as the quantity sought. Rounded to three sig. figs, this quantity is 71.1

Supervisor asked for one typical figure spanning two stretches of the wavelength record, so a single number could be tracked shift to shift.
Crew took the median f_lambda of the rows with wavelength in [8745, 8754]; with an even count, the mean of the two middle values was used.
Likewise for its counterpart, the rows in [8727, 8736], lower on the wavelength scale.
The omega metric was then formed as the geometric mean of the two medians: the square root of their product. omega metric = 8.79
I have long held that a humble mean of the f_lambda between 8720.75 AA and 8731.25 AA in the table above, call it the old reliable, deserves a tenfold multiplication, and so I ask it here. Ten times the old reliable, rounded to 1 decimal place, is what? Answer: 89.8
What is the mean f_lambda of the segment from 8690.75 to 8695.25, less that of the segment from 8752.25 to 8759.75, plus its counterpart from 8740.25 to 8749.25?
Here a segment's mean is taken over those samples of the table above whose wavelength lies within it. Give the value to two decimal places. 9.05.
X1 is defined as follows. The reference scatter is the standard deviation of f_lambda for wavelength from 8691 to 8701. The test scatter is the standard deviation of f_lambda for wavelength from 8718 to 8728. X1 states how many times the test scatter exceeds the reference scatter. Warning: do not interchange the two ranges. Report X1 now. 0.53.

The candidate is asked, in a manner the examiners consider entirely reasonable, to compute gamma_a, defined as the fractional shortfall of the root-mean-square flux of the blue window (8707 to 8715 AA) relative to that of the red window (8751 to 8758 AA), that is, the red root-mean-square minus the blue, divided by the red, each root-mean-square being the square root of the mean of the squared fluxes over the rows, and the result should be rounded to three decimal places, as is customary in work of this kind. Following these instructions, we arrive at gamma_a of -0.048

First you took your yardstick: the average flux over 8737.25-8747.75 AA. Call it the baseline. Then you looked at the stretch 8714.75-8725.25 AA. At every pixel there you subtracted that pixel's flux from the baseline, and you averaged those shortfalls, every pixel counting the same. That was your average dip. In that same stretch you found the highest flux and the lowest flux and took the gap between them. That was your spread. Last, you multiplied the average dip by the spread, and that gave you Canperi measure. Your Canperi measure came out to -0.024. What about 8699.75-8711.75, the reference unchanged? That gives -0.035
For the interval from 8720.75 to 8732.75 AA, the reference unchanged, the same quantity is -0.045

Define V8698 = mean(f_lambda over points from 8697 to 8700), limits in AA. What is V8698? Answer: 9.07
